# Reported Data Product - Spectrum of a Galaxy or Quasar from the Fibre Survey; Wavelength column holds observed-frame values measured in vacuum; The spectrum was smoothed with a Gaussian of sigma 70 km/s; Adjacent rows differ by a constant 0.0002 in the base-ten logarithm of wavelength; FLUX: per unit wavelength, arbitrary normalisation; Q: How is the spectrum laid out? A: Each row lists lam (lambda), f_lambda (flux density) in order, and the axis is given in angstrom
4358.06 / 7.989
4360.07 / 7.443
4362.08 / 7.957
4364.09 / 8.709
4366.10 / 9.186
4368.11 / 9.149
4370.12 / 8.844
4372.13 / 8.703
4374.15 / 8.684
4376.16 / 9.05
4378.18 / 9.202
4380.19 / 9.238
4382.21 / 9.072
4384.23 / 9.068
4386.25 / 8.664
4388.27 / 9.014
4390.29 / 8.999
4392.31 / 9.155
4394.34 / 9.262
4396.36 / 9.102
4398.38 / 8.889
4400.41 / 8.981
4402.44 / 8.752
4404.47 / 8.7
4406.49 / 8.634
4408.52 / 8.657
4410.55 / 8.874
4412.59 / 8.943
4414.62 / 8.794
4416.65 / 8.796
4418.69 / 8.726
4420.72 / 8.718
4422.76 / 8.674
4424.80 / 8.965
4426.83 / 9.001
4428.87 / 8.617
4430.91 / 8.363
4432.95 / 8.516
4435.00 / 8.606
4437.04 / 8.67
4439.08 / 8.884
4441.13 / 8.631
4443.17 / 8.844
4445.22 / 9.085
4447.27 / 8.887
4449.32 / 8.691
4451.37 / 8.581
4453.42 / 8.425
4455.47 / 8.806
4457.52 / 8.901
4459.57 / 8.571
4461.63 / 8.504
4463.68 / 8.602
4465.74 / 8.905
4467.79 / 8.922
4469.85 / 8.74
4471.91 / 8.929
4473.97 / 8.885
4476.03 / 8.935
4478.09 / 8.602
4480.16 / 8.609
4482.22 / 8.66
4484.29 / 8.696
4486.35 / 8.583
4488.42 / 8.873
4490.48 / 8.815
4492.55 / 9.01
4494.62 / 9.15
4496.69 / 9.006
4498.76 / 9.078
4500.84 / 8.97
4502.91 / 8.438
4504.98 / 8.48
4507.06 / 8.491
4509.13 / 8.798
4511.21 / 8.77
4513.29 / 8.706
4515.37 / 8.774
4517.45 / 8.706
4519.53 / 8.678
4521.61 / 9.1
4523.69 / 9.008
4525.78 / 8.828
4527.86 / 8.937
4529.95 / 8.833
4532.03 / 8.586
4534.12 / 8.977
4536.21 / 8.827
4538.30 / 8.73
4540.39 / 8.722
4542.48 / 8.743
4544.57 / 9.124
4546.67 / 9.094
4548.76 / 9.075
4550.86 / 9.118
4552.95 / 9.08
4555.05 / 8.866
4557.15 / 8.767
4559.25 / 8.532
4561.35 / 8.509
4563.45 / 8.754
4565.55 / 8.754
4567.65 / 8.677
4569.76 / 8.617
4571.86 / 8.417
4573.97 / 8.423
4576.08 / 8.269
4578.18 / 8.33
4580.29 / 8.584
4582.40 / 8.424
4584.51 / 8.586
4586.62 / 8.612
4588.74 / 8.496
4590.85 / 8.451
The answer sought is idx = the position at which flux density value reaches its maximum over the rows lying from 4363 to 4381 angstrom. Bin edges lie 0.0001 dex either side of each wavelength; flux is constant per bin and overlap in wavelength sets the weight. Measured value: 4380.19 angstrom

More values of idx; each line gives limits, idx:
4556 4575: 4557.15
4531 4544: 4534.12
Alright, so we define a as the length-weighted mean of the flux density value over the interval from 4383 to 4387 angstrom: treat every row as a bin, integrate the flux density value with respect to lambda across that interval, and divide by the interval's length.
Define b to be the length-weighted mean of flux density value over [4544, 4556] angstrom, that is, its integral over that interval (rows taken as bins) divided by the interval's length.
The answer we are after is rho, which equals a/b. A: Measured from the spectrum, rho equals 0.98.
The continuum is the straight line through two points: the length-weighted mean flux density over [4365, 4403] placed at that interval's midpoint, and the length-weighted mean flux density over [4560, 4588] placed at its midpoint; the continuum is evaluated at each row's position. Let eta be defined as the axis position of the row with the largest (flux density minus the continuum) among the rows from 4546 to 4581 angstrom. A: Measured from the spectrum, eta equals 4550.86 angstrom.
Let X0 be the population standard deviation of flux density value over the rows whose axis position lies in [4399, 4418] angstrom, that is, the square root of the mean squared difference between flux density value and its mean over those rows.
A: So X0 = 0.115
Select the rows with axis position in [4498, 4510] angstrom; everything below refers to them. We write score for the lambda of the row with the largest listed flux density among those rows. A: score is 4498.76 angstrom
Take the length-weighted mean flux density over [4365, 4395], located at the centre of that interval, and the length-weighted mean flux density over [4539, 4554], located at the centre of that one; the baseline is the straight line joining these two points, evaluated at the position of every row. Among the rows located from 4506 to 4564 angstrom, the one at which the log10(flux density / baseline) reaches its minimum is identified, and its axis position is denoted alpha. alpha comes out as 4507.06 angstrom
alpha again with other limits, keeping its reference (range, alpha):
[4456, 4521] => 4502.91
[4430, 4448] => 4430.91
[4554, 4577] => 4576.08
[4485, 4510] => 4502.91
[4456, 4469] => 4461.63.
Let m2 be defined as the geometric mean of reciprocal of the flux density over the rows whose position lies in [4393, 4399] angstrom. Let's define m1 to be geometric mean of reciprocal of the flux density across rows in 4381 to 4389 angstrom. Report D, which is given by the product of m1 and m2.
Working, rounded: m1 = 0.112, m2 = 0.110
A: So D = 0.0123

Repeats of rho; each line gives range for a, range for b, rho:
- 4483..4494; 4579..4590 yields 1.03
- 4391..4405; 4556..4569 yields 1.04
